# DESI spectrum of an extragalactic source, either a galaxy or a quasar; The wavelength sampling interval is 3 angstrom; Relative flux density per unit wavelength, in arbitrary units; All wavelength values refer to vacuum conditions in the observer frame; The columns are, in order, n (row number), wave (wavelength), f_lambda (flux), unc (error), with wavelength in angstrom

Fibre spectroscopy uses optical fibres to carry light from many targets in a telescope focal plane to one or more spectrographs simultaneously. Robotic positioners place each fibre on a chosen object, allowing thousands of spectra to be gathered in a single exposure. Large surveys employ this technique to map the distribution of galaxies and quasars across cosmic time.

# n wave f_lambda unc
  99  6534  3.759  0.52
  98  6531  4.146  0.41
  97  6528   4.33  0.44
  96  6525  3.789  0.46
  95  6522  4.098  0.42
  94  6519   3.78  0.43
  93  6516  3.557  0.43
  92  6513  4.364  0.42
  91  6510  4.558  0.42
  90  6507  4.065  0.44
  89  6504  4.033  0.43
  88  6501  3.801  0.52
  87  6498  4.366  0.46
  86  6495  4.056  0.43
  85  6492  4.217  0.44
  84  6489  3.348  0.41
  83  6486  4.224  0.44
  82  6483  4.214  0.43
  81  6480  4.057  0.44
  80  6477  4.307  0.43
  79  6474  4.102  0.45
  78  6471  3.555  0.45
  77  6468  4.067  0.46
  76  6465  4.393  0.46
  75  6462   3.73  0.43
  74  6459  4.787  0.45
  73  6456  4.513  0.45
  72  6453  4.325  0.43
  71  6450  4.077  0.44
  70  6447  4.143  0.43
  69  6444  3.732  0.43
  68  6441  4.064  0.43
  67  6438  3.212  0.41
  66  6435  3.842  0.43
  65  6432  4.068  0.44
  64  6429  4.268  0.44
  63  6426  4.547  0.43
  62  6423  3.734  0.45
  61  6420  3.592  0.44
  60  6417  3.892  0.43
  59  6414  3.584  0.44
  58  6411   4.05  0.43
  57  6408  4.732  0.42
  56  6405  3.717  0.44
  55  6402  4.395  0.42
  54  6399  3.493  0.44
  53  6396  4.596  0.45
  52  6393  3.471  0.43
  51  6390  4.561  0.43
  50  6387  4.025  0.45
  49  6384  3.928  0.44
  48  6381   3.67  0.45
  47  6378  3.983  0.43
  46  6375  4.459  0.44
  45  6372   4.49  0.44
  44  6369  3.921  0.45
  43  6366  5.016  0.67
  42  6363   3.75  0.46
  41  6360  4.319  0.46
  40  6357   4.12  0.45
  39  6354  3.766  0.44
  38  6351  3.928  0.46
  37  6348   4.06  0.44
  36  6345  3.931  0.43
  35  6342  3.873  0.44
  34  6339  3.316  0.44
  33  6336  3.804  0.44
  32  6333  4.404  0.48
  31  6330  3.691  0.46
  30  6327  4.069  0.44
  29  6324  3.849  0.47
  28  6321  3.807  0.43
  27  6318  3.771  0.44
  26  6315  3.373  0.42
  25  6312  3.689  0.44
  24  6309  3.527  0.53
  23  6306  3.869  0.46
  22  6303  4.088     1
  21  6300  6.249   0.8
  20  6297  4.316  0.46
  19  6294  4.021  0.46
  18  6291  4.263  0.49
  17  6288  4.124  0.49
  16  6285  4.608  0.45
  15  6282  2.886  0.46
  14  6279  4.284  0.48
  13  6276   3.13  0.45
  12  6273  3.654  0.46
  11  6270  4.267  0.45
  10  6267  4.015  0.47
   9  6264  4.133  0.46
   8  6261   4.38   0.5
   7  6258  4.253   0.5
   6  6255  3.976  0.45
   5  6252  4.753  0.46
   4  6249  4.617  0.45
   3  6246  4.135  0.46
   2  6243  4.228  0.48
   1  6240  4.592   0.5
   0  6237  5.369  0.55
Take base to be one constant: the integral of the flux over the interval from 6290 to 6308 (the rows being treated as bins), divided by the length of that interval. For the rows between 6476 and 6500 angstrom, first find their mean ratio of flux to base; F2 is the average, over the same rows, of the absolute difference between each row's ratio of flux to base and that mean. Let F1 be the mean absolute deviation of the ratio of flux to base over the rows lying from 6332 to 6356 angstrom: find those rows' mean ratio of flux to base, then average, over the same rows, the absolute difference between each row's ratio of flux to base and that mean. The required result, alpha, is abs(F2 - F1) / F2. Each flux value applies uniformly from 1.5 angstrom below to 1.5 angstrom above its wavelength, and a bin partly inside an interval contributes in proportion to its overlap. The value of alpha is 0.06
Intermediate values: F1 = 0.044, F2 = 0.047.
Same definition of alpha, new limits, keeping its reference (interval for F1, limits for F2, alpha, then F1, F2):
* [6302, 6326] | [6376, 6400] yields 0.50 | 0.037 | 0.073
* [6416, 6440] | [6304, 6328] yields 0.86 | 0.067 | 0.036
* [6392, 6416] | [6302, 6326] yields 1.69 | 0.099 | 0.037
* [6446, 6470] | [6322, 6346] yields 0.24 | 0.056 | 0.045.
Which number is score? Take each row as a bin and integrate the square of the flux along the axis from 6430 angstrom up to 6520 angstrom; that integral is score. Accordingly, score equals 1490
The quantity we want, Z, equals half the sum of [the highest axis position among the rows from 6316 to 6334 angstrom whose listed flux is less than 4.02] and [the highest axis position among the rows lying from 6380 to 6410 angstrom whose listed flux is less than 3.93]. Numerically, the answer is 6367.5 angstrom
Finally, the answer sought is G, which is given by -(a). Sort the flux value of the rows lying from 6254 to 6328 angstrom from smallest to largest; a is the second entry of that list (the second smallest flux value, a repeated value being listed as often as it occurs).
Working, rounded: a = 3.13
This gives -3.13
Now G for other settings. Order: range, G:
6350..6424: -3.49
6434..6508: -3.35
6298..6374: -3.37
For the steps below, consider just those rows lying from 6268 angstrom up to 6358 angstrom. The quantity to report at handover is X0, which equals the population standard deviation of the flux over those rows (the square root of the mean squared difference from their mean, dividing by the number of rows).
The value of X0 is 0.56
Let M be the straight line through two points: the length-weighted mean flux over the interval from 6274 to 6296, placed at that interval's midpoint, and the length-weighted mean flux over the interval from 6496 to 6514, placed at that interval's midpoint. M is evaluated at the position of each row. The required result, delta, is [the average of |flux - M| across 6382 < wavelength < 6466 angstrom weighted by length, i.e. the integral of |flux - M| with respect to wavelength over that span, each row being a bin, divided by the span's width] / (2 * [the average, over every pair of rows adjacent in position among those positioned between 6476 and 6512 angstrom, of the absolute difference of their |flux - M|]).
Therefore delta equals 0.7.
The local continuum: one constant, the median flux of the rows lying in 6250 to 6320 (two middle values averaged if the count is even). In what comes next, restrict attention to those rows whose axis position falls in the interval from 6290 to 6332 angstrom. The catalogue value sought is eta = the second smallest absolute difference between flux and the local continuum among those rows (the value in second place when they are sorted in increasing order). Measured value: 0.019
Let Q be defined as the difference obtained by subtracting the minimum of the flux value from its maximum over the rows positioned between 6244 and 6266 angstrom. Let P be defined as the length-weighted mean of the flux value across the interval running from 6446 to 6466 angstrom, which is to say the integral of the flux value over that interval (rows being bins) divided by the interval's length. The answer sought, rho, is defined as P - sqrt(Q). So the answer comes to 3.40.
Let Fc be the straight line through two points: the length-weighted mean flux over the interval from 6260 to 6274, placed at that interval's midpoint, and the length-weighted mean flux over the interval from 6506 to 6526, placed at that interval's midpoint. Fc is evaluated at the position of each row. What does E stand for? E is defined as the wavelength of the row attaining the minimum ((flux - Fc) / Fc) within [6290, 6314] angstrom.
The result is 6309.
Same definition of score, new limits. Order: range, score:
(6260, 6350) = 1454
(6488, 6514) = 440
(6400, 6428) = 458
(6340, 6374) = 576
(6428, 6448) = 305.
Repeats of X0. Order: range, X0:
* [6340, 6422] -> 0.39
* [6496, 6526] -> 0.30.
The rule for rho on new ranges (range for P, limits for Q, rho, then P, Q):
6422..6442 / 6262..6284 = 2.78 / 3.97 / 1.40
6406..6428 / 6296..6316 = 2.32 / 4.02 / 2.88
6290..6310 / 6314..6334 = 3.34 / 4.36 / 1.03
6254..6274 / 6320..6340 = 3.07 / 4.11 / 1.09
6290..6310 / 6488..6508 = 3.35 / 4.36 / 1.02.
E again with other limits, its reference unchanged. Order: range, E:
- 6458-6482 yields 6471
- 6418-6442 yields 6438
